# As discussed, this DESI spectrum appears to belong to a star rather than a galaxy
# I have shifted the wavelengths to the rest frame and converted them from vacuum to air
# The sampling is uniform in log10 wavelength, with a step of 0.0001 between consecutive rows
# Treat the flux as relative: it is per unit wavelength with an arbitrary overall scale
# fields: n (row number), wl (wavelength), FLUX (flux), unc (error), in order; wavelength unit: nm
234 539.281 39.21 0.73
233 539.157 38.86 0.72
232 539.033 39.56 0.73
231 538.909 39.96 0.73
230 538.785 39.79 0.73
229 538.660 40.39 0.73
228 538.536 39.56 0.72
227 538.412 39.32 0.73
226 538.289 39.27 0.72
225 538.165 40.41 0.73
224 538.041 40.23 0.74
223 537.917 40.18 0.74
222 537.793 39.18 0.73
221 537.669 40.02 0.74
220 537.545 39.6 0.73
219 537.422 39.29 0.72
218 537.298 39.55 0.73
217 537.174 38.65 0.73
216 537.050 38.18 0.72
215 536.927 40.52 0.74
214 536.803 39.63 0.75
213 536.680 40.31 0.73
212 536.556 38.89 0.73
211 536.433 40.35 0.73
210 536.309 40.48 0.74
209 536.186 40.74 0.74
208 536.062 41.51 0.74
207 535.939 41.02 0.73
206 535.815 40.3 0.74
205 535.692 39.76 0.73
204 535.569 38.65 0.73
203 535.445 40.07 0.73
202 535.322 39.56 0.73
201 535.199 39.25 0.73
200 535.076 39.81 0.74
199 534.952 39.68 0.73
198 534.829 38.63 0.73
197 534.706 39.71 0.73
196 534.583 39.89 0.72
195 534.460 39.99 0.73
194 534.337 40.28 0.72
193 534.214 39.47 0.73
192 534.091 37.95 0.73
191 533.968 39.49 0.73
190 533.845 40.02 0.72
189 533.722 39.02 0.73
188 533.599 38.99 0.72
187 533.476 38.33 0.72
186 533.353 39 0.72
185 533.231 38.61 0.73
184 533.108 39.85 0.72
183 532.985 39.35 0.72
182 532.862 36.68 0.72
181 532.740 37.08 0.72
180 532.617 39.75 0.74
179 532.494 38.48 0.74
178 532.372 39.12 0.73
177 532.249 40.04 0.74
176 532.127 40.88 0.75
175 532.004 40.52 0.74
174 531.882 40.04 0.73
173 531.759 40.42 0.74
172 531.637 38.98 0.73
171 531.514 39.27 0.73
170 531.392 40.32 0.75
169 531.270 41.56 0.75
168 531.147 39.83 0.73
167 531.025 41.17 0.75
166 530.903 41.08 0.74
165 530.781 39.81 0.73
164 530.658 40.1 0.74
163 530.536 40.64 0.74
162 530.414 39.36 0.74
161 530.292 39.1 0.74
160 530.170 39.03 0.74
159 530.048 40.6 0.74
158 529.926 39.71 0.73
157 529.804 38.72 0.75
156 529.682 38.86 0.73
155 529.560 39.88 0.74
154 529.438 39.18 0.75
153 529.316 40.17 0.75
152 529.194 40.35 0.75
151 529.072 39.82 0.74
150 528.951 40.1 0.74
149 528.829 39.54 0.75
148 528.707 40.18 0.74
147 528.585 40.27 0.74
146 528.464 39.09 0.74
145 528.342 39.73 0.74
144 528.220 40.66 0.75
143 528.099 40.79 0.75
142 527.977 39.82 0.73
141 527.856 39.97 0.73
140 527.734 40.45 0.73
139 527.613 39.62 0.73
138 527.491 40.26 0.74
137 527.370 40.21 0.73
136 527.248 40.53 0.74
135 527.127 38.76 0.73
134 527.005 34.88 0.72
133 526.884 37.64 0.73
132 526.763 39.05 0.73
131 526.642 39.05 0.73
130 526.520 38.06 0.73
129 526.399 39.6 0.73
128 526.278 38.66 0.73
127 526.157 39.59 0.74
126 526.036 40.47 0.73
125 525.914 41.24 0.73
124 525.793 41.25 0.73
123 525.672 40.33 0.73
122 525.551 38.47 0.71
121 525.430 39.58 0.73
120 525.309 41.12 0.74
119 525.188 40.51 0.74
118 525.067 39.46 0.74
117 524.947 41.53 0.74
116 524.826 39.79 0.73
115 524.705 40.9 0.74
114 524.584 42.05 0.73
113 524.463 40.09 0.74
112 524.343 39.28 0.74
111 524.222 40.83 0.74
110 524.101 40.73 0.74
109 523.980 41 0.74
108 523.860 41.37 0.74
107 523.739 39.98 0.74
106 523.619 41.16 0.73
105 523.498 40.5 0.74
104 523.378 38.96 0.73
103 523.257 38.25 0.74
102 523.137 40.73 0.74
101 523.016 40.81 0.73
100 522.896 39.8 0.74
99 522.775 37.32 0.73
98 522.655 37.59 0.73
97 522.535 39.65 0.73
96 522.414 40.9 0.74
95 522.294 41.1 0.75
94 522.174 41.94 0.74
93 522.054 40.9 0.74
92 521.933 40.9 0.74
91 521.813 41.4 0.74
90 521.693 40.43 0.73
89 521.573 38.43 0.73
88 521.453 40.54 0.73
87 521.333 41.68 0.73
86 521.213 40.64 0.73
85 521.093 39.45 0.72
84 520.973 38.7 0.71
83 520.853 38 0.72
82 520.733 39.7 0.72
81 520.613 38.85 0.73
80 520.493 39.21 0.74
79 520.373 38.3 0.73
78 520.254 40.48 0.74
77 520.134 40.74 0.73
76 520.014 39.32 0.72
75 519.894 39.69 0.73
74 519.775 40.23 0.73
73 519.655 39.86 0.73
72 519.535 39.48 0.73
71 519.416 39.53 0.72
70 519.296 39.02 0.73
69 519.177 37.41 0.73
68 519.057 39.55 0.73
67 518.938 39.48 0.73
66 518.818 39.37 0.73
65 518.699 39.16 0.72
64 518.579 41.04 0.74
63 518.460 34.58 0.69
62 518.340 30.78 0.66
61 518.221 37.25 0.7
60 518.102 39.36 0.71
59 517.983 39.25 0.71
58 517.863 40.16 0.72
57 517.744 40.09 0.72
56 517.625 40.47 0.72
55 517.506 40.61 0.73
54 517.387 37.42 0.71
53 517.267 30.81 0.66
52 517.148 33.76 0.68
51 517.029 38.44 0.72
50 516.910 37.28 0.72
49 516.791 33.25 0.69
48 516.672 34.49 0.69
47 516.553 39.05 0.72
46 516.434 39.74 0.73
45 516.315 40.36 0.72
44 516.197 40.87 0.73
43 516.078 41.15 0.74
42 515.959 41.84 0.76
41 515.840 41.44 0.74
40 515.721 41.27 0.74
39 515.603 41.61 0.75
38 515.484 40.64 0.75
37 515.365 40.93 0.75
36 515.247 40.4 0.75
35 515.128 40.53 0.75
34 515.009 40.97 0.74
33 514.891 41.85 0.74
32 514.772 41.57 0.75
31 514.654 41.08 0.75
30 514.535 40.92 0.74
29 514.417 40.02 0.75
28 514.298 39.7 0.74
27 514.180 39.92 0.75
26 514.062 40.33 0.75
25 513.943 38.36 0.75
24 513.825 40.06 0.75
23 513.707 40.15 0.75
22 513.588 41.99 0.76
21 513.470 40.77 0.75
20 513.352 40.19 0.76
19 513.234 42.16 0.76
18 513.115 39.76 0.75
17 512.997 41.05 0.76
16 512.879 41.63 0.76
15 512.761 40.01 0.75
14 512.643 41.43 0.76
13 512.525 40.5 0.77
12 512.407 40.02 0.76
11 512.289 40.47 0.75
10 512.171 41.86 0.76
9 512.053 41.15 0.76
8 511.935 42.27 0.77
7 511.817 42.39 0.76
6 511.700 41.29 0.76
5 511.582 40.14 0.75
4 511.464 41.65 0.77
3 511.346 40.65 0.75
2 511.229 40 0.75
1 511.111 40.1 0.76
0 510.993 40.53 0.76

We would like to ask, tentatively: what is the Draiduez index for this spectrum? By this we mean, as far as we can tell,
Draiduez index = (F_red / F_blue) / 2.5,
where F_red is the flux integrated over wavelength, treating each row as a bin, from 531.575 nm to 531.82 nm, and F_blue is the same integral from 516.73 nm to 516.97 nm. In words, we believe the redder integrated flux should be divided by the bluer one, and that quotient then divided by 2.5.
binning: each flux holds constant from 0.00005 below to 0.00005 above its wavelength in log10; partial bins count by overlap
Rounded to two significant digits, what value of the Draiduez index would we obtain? 0.46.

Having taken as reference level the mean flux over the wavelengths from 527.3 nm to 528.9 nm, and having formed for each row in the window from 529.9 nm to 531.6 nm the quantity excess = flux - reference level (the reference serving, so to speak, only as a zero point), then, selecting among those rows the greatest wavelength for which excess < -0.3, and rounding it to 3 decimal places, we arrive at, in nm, 531.514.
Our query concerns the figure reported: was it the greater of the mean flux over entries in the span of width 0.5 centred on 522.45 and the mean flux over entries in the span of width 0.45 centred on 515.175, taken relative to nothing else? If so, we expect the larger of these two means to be 40.7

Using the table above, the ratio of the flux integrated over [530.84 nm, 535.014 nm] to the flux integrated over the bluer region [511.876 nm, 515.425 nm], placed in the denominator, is 1.1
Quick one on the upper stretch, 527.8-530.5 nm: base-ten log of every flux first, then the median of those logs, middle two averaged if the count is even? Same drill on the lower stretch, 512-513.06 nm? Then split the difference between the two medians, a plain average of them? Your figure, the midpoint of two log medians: 1.61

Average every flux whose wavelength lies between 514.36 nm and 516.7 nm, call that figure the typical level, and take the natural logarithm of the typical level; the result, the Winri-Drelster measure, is 3.70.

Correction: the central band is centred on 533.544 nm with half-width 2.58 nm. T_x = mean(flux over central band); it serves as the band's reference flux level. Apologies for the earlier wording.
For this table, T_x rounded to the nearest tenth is 39.6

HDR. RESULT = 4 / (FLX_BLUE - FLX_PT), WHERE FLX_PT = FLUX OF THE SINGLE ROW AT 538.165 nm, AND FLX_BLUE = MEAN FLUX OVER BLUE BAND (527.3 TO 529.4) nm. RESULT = -11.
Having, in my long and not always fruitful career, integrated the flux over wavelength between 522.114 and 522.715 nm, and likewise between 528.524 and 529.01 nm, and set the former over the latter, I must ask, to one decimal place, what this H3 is 1.2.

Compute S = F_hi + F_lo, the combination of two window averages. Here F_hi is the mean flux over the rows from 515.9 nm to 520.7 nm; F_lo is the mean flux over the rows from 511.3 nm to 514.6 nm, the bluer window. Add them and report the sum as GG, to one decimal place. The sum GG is 79.3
